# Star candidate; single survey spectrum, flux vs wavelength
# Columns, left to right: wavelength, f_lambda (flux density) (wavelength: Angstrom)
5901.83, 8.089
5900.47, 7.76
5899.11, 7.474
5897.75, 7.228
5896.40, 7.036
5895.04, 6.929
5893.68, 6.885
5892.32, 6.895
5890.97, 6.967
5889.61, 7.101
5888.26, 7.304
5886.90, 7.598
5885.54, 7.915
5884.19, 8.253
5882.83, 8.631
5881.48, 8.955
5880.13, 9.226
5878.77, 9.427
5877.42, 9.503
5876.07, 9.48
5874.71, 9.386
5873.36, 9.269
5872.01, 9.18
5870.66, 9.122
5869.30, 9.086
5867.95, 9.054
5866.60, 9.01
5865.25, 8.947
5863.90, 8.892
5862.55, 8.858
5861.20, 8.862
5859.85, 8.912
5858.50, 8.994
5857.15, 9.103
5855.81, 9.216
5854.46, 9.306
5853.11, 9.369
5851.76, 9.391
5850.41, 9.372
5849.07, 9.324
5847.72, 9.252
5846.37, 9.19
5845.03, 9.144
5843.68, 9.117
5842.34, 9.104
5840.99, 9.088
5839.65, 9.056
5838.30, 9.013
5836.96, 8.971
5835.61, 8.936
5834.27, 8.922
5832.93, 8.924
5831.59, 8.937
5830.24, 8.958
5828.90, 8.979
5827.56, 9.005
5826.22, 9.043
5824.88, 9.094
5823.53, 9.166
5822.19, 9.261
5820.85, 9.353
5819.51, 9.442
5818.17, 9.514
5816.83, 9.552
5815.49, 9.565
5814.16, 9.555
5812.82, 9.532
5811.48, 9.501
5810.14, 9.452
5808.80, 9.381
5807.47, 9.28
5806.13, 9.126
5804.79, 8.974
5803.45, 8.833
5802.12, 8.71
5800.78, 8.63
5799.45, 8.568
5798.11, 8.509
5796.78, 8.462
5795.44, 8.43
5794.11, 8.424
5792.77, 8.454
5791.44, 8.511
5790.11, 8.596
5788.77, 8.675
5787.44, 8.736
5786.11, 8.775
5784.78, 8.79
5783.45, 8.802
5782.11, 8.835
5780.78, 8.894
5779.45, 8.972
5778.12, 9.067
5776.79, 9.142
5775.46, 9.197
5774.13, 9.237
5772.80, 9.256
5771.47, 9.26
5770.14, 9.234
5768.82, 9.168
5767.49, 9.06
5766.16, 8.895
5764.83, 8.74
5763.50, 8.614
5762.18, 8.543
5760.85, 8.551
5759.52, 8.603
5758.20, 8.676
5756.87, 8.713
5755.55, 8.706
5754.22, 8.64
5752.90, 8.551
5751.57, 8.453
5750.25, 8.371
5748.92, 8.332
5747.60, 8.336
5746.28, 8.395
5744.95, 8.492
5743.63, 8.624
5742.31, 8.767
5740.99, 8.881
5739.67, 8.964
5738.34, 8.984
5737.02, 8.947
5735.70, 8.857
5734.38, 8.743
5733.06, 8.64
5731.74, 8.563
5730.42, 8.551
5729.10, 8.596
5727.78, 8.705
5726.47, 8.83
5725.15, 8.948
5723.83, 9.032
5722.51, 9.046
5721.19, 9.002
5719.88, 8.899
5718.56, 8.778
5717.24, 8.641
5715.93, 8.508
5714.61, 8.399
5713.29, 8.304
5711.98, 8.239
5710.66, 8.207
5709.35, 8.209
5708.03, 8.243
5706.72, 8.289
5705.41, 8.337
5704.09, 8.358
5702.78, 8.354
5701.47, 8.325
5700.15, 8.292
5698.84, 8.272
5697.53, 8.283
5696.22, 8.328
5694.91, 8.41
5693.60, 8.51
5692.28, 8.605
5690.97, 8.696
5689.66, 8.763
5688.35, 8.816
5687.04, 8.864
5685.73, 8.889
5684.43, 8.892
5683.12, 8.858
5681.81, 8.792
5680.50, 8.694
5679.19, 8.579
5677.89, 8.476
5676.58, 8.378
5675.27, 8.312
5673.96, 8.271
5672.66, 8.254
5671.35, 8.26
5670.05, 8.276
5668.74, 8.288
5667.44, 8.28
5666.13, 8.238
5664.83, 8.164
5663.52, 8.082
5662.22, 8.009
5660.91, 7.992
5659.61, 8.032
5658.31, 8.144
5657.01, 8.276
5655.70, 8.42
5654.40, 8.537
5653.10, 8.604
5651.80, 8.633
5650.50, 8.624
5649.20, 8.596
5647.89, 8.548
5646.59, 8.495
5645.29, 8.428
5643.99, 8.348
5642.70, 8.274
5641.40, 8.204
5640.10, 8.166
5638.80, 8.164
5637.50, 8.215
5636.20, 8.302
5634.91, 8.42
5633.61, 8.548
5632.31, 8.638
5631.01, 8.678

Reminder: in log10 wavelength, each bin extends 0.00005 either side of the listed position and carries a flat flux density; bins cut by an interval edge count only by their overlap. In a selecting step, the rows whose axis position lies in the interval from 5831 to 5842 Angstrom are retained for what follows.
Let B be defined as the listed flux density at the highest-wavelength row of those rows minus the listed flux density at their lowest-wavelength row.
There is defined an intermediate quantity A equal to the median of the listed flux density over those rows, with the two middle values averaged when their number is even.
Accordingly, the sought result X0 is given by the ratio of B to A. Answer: 0.017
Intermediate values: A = 8.95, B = 0.2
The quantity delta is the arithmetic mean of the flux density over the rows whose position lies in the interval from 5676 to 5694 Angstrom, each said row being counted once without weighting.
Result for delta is 8.7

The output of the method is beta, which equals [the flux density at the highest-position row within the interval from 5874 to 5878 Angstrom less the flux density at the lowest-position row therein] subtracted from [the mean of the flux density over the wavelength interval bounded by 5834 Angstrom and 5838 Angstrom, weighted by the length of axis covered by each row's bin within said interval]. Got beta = 8.8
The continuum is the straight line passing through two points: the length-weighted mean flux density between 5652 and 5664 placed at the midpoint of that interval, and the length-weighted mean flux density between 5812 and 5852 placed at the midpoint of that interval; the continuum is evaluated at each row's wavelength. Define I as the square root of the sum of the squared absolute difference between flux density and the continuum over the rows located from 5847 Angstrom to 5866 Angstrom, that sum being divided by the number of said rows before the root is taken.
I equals 0.30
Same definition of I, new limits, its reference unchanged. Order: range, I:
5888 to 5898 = 2.48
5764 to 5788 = 0.24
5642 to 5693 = 0.28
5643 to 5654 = 0.34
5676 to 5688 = 0.37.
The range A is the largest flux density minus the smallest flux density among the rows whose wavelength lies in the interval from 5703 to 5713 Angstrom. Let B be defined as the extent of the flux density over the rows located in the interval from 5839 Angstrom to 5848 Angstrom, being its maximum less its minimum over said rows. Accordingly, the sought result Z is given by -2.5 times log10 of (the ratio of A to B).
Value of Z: 0.3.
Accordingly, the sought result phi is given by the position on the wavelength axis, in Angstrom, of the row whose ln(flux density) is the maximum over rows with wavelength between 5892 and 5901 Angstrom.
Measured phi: 5900.47 Angstrom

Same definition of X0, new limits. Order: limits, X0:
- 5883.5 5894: -0.190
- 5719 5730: -0.034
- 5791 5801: 0.014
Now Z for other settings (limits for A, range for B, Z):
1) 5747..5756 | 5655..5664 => 0.1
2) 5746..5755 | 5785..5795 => 0.1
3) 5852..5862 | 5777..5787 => -0.6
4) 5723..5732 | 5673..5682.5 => 0.1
